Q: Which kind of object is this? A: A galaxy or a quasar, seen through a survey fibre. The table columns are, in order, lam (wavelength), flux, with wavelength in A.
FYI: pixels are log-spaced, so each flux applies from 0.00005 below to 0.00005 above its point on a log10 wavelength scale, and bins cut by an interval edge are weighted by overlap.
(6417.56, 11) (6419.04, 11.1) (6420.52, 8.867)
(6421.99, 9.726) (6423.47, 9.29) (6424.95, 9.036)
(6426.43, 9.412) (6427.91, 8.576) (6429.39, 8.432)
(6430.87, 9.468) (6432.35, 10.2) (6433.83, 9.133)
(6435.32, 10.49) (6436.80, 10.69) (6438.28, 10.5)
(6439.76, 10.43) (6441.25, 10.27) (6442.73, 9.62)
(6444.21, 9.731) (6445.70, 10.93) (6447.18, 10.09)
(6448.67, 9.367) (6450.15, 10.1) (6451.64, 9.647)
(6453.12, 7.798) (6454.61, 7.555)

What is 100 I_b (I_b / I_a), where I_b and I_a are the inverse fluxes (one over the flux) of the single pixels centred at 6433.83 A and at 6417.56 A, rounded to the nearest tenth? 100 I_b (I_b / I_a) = 13.2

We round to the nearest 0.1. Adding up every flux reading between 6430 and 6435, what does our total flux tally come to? 28.8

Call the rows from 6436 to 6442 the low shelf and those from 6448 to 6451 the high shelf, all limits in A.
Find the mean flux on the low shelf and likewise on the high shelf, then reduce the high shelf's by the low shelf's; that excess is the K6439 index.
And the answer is -0.74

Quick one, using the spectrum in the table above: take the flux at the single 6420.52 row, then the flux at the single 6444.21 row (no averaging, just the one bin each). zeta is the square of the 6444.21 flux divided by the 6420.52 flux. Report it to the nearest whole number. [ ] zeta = 11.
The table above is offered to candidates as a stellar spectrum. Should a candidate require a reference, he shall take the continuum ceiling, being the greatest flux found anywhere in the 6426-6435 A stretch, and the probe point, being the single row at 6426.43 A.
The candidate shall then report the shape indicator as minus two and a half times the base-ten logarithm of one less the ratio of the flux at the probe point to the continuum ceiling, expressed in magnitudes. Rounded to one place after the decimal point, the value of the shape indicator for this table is 2.8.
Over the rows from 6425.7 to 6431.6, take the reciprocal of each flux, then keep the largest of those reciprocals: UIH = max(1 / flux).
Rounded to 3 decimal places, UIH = 0.119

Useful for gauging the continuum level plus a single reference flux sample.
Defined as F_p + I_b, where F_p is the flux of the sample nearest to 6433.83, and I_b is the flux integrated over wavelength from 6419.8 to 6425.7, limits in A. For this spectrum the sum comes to 63.7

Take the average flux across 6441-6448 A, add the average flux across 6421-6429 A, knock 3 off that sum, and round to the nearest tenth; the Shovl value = 16.3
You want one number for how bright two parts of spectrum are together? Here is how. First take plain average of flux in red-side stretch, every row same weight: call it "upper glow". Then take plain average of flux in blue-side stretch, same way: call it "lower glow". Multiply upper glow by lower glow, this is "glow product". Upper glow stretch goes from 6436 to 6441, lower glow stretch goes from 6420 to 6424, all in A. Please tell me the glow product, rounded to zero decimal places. 98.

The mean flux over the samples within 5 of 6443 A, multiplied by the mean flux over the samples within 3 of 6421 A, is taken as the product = 100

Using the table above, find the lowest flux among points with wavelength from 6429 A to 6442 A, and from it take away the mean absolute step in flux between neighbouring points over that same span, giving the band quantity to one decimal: 7.8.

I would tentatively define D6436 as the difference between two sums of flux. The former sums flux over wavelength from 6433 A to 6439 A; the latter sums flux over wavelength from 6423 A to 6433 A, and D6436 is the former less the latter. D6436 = -24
